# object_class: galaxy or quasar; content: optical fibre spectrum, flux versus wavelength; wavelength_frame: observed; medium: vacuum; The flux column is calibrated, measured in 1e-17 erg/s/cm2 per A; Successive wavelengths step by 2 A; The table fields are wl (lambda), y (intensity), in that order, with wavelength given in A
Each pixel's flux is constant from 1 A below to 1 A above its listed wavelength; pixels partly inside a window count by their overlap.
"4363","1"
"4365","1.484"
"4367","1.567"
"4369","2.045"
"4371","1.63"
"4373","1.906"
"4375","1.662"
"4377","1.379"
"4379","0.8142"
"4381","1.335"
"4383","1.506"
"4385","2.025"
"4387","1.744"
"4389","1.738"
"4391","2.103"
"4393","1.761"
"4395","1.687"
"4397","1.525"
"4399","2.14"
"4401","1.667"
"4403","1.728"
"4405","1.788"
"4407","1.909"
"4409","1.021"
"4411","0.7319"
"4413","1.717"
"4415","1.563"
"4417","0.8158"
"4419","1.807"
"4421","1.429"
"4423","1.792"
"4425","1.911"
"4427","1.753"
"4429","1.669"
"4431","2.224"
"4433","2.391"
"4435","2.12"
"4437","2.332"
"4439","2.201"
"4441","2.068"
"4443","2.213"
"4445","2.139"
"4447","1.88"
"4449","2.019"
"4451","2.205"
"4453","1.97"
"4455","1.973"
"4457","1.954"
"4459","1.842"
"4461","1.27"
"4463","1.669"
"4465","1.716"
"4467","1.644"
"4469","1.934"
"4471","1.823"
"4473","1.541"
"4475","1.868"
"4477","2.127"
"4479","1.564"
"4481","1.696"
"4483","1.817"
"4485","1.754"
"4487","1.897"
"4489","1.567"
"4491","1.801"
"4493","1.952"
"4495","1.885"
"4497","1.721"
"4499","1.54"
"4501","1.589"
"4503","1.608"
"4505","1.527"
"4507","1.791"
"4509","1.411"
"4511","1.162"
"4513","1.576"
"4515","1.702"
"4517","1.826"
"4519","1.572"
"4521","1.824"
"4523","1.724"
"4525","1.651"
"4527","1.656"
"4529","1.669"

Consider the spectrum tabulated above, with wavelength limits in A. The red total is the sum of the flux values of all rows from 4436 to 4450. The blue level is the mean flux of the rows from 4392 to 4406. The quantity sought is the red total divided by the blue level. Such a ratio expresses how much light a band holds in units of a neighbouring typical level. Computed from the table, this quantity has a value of 8.5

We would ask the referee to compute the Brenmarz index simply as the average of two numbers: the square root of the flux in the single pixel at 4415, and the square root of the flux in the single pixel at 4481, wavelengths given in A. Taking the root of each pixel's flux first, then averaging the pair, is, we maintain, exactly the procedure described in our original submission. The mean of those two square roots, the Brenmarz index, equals 1.28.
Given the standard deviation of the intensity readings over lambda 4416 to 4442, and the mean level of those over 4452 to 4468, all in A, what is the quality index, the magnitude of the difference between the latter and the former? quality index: 1.3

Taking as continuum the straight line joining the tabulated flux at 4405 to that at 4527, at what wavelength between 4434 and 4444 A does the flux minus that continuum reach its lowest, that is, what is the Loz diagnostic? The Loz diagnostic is 4441 A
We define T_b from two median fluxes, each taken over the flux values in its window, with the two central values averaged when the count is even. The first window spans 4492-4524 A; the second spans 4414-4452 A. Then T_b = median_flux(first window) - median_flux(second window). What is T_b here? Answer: -0.36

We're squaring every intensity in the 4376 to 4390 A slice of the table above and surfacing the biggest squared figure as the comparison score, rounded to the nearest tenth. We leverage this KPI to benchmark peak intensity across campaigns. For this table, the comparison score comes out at 4.1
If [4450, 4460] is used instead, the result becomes 4.9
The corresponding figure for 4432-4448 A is 5.7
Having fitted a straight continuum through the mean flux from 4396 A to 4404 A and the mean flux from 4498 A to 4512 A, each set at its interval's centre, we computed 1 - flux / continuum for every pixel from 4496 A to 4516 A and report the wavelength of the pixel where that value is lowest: 4507 A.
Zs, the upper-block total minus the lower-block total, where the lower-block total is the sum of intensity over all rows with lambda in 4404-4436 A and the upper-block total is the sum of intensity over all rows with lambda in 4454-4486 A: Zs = 1.6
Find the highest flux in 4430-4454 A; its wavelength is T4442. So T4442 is 4433 A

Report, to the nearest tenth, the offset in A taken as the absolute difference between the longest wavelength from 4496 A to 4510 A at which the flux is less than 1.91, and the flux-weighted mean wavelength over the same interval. 6.1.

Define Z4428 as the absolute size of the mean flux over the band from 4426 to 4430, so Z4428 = 1.71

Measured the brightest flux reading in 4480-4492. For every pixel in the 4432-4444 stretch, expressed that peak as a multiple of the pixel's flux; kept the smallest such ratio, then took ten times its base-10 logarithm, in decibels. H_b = -1.0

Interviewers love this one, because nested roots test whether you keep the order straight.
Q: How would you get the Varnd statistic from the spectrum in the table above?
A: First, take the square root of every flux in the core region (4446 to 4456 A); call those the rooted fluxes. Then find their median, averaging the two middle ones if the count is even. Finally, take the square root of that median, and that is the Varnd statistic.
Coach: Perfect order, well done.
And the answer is 1.185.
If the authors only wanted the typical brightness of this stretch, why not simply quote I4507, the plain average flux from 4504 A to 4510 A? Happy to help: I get 1.58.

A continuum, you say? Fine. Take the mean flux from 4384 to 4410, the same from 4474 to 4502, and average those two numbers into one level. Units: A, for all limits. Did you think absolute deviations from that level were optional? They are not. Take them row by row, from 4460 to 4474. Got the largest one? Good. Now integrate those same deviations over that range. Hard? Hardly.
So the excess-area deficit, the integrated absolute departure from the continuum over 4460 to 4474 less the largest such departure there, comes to 1.9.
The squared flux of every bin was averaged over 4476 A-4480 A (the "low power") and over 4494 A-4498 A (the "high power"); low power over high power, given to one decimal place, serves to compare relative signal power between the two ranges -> 1.1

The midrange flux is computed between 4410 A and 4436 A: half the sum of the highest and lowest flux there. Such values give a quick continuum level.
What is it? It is 1.56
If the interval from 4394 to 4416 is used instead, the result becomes 1.44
